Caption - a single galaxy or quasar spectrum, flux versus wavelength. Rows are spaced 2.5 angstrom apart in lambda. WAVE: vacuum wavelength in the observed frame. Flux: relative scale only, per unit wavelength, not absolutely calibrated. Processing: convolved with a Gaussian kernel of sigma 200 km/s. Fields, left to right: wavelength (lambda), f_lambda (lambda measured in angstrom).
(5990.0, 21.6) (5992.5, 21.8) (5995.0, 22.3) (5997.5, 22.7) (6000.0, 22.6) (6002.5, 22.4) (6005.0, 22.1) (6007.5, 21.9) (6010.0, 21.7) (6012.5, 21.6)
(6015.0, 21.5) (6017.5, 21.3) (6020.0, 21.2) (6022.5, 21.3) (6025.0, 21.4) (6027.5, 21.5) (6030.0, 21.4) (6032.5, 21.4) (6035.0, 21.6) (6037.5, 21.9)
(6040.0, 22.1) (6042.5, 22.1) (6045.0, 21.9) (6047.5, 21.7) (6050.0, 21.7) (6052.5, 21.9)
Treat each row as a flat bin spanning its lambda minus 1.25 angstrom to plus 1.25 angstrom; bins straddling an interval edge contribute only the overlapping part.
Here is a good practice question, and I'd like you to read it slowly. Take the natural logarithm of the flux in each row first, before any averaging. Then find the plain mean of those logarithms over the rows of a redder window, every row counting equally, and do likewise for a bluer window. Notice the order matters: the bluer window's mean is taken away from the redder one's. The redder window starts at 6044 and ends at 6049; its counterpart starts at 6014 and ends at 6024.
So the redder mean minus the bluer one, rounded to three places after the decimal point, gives 0.022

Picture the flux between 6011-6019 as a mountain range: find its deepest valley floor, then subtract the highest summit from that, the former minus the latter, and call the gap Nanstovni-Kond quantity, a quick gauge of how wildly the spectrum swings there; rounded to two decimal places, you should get -0.30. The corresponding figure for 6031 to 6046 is -0.70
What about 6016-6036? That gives -0.40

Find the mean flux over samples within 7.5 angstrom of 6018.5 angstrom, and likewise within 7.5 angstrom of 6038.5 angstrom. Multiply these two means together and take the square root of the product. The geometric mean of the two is 21.61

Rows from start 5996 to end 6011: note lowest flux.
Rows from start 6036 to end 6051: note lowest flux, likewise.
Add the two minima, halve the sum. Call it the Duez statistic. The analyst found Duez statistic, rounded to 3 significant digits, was 21.7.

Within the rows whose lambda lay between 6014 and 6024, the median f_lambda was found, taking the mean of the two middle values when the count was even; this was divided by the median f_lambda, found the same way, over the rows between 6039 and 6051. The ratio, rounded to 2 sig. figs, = 0.97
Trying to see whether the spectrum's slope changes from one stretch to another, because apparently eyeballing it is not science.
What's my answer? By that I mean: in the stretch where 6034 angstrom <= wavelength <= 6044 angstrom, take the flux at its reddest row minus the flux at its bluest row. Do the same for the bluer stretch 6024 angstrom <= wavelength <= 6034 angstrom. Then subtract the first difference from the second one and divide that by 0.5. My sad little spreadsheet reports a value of -1.0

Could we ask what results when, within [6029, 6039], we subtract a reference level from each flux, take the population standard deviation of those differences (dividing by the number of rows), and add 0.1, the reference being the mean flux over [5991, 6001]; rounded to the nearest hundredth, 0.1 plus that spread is 0.30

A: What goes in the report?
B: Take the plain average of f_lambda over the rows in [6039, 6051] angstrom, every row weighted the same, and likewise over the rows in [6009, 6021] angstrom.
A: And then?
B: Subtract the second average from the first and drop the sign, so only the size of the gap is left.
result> 0.44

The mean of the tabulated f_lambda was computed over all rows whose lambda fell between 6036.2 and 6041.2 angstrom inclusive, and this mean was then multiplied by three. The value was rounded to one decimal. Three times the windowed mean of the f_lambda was 66.0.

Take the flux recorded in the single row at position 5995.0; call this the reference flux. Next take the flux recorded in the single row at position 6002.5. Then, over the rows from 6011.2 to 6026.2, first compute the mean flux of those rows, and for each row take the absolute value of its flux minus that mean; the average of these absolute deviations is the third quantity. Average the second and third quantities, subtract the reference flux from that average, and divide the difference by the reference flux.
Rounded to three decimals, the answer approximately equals -0.495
